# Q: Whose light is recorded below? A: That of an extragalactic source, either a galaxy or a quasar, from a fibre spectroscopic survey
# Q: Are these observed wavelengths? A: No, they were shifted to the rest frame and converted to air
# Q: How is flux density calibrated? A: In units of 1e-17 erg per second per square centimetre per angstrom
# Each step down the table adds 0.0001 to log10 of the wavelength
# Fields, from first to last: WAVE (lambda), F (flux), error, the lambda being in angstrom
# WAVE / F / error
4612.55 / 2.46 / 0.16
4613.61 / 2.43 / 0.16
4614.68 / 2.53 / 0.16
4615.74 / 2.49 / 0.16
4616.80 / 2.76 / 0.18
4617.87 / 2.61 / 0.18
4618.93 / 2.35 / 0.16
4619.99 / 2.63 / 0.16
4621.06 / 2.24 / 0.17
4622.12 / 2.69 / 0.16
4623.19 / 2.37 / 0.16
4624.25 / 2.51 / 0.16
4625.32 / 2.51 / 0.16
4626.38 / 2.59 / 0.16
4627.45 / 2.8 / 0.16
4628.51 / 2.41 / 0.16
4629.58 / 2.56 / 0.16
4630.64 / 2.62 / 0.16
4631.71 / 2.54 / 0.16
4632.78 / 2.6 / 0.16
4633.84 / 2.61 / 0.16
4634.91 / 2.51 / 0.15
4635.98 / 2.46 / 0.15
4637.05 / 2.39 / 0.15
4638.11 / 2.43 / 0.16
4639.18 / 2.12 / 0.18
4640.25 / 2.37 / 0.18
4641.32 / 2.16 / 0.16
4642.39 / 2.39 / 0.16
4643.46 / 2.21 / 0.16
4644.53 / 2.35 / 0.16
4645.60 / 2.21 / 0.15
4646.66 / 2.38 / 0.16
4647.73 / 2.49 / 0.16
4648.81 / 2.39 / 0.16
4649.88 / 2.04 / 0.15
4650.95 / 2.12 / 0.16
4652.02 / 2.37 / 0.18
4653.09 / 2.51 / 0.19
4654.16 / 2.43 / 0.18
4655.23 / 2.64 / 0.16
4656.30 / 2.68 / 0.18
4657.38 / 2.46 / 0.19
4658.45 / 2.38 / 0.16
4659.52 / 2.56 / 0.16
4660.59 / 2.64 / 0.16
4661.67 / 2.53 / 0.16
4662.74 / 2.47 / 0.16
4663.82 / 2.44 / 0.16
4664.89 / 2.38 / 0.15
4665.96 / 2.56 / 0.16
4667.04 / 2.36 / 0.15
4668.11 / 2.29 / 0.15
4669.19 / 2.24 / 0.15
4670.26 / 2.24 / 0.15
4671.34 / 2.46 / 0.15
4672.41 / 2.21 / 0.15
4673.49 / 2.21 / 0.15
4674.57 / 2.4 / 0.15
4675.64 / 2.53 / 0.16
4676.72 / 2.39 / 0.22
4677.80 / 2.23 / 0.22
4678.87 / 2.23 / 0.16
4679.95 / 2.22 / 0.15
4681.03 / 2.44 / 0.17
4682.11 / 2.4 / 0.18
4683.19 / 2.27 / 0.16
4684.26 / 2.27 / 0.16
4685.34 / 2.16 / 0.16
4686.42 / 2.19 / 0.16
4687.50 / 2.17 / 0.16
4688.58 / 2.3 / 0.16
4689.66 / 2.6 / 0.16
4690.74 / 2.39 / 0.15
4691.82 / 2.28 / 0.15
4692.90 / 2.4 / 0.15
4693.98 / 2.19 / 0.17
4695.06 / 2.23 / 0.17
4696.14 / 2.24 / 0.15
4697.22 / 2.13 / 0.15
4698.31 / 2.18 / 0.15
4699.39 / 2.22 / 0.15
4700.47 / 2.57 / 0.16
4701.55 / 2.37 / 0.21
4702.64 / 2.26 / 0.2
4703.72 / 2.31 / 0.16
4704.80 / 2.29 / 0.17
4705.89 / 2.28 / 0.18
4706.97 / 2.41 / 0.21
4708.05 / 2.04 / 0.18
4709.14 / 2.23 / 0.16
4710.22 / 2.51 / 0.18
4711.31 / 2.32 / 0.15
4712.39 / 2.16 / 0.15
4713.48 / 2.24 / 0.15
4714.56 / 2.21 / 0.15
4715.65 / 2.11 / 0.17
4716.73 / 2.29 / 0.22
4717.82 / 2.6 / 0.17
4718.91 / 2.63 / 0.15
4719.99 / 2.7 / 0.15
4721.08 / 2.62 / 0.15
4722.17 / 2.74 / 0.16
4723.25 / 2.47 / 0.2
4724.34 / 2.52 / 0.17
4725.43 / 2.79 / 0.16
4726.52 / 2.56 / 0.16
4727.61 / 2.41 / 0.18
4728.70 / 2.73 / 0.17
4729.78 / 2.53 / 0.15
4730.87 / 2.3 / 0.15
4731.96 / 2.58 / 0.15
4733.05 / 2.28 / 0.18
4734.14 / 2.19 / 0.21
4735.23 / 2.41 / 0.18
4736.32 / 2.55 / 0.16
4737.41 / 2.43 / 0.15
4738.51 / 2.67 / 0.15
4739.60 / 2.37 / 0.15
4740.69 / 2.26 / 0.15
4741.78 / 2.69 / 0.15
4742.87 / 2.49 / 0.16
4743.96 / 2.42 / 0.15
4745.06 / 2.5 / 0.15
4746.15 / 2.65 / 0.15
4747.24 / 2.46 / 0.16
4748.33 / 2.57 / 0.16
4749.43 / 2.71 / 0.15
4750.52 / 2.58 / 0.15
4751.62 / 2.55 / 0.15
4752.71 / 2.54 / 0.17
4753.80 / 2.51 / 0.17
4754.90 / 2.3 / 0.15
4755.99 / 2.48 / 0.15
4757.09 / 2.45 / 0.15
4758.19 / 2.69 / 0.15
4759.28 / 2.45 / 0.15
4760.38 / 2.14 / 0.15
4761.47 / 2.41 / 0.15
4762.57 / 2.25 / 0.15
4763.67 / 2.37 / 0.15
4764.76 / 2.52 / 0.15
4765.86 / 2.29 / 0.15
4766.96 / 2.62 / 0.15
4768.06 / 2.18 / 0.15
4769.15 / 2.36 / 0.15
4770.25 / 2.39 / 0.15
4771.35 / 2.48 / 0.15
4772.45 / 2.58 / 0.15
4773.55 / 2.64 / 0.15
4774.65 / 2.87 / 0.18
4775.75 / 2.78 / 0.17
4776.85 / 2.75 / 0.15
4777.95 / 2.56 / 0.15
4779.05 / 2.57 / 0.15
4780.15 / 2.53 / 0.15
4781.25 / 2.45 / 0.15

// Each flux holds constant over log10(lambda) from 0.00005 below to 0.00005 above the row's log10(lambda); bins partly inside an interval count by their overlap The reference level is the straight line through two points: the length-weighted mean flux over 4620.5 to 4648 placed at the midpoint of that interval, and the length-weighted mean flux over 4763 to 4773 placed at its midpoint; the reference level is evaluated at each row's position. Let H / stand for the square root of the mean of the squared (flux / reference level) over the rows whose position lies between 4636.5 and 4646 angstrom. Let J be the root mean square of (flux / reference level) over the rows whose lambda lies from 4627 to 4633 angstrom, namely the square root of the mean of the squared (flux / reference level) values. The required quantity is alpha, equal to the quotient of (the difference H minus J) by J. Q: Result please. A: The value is -0.114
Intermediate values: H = 0.94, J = 1.06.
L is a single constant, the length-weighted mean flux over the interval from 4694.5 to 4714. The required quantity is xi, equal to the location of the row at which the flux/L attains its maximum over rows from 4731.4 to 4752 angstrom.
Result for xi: 4749.43 angstrom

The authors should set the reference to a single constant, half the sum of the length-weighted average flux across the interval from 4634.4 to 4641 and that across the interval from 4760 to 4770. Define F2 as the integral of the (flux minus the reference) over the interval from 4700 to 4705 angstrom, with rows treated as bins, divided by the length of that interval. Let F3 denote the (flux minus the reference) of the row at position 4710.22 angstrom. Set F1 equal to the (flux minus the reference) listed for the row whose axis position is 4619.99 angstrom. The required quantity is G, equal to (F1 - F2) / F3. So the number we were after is 2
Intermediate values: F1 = 0.27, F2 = 0.00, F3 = 0.15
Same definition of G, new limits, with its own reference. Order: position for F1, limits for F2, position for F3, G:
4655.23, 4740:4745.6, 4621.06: -1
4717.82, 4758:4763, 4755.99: 2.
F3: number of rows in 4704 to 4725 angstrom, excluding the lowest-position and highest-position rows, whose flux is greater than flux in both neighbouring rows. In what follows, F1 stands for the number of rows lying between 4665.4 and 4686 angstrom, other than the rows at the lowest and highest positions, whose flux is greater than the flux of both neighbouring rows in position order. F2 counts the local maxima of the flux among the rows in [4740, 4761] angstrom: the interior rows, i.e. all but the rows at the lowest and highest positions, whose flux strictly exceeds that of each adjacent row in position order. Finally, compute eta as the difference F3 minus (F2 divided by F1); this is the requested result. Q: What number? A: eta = 3.3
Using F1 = 3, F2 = 5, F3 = 5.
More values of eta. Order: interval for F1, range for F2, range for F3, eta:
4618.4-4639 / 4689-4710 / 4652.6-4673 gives 3.0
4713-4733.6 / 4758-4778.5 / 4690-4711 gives 4.2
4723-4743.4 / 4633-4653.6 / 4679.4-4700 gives 4.2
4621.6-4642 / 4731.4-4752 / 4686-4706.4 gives 4.0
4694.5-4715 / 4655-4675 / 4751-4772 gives 4.3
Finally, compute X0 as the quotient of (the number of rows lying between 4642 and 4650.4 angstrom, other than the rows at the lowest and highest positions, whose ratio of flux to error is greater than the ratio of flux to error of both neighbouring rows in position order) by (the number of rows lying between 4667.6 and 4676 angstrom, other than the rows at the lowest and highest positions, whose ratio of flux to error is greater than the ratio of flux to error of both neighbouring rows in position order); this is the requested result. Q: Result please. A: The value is 0.5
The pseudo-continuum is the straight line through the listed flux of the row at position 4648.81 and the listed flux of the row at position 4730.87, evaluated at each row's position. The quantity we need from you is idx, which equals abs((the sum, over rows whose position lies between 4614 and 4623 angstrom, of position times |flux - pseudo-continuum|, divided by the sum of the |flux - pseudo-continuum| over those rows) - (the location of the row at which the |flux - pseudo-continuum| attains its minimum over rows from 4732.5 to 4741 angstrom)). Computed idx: 114.2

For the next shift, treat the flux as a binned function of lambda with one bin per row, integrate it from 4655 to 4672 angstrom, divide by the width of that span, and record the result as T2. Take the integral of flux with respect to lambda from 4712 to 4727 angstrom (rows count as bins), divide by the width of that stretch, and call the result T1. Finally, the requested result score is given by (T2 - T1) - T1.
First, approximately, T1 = 2.48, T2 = 2.45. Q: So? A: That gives -2.50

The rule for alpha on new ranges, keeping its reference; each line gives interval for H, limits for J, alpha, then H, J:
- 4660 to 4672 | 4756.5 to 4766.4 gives 0.002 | 0.99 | 0.99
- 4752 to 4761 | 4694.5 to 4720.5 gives 0.060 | 1.01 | 0.95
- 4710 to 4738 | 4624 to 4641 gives -0.010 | 1.02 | 1.03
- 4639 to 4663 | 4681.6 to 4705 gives 0.040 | 0.98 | 0.94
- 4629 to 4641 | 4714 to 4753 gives -0.020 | 1.01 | 1.03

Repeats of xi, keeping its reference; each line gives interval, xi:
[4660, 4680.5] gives 4660.59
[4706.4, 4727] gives 4725.43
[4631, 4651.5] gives 4633.84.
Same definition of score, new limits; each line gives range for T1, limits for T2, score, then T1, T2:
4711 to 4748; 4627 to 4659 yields -2.52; 2.47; 2.42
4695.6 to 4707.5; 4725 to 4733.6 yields -2.07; 2.30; 2.52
